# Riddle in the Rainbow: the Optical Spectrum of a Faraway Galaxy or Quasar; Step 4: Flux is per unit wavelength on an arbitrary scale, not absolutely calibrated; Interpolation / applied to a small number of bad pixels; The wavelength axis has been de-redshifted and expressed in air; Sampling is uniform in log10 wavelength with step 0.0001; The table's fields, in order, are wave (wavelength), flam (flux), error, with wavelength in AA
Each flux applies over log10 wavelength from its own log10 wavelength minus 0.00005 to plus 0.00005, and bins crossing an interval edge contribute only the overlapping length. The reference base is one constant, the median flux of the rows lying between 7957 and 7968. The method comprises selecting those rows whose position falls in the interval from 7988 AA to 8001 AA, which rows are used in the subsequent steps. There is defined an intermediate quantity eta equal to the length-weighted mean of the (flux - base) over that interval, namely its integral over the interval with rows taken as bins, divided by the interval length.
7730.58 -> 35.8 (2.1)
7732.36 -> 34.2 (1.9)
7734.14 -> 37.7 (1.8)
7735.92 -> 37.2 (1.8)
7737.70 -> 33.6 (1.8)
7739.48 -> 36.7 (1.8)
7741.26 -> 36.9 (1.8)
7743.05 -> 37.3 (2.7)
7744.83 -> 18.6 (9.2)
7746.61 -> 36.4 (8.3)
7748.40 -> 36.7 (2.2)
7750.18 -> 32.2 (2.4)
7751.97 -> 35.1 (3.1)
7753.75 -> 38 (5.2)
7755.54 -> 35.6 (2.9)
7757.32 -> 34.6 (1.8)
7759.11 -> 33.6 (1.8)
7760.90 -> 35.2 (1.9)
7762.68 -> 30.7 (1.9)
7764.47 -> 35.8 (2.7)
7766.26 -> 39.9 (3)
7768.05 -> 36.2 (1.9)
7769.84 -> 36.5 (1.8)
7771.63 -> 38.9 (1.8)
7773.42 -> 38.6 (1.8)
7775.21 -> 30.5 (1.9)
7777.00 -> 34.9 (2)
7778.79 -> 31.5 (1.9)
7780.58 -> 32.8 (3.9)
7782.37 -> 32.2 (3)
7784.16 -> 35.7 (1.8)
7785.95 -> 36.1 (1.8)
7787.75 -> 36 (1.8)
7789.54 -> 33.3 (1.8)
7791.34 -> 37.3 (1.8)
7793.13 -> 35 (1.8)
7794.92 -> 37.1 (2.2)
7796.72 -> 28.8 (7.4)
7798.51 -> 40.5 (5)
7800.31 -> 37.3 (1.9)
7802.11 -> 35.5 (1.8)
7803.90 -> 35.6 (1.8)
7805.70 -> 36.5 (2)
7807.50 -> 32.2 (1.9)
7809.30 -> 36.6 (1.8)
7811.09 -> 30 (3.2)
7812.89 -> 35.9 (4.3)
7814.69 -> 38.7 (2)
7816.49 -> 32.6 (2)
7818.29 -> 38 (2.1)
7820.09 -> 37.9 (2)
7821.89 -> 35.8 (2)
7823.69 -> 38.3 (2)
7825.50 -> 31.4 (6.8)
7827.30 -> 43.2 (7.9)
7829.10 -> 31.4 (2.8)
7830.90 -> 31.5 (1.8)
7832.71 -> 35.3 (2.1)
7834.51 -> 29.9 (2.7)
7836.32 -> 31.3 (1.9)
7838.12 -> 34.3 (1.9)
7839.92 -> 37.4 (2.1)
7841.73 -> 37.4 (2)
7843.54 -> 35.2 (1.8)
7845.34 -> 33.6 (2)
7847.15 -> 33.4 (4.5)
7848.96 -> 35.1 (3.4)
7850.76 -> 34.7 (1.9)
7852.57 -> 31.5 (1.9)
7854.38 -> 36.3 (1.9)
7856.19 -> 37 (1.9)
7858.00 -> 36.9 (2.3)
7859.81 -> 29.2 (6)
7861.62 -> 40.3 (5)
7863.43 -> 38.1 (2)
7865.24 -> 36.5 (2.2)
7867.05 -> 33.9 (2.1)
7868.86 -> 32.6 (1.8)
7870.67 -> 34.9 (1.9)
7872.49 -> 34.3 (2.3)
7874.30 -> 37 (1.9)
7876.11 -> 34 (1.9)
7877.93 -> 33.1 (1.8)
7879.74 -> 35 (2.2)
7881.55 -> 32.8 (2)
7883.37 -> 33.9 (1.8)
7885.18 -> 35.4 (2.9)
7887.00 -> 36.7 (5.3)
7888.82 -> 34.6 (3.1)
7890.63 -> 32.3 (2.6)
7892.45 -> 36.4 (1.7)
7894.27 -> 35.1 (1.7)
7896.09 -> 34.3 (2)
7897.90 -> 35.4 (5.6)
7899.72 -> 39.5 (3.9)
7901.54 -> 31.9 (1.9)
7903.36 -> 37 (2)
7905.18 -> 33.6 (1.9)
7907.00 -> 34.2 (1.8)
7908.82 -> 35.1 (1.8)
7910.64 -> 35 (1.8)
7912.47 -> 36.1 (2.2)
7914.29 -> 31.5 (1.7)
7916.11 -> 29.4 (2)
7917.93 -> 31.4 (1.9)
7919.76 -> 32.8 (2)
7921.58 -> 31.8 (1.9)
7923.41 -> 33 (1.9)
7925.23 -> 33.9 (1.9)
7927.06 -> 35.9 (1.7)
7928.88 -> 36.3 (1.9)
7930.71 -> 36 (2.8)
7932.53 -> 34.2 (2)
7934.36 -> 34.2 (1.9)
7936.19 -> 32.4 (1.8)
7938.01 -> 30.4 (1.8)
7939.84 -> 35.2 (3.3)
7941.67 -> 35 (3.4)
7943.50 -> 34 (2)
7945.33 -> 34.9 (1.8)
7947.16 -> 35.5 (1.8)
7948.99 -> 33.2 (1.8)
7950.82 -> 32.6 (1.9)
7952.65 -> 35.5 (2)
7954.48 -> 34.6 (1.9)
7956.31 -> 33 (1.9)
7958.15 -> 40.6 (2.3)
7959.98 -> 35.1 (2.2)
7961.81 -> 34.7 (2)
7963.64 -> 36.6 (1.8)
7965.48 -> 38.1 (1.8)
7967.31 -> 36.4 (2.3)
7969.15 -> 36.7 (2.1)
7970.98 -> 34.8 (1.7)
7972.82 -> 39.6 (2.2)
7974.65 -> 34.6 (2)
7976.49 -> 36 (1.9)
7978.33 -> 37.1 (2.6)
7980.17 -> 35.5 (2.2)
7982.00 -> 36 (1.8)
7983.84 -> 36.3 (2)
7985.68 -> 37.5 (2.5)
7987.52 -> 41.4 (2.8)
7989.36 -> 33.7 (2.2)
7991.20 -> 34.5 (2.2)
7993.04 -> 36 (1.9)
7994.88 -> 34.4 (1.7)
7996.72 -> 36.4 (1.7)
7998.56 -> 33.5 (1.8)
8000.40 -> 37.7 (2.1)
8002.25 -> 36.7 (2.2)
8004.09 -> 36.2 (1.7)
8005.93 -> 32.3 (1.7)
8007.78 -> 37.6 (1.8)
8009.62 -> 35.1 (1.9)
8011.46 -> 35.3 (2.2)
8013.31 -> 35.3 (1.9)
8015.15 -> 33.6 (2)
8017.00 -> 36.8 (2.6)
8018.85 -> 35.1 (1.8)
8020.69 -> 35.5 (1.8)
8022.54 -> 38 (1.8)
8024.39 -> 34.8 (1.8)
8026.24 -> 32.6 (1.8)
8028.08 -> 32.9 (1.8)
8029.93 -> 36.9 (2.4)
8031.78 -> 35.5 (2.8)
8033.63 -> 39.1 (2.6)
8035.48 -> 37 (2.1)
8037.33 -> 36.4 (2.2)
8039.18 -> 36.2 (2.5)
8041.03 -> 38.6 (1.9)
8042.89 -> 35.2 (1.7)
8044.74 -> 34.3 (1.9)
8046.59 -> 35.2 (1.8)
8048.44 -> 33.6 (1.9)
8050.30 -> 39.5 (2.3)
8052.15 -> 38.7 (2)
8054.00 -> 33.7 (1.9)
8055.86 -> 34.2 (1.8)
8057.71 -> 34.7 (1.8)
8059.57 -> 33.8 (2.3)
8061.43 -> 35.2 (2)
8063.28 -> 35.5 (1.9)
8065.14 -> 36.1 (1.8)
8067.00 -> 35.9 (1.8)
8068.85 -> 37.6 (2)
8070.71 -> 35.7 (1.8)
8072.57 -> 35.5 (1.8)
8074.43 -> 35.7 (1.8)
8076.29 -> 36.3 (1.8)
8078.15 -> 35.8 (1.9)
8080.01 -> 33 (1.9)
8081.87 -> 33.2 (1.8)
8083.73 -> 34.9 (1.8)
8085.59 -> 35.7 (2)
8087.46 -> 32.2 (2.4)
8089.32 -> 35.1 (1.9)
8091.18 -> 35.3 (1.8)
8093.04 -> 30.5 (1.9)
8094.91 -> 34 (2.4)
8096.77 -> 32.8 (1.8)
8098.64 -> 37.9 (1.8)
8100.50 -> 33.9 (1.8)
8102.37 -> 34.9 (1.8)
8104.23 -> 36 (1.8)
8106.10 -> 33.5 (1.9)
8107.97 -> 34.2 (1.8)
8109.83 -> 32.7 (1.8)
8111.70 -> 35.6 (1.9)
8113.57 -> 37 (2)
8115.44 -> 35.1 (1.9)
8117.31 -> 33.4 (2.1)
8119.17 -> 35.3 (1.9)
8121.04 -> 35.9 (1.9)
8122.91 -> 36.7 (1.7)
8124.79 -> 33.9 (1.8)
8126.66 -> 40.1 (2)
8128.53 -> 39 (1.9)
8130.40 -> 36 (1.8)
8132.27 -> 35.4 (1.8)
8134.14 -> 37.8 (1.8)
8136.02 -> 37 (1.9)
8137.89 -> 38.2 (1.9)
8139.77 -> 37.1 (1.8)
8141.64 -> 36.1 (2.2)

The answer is -1.2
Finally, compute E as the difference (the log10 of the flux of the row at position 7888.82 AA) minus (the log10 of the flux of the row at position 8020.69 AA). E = -0.011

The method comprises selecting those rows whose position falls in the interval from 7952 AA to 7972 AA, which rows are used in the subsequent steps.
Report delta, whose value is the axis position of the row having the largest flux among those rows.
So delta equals 7958.15 AA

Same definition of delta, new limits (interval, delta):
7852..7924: 7861.62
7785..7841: 7827.30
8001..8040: 8033.63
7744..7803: 7798.51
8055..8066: 8065.14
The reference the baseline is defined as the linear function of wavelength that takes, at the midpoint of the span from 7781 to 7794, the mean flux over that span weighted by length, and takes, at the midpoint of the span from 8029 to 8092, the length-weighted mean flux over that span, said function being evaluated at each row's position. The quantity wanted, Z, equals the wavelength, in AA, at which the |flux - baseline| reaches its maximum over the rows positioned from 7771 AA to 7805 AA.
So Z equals 7796.72 AA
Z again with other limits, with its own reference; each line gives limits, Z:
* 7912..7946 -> 7916.11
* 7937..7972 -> 7958.15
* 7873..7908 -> 7899.72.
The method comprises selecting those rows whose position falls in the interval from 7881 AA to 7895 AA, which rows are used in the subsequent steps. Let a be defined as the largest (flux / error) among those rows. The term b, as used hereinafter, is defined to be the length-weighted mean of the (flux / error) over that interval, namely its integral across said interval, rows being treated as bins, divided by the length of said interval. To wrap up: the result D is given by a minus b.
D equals 6.52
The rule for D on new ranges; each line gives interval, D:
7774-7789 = 3.74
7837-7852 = 3.66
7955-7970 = 3.27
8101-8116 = 1.26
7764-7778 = 3.68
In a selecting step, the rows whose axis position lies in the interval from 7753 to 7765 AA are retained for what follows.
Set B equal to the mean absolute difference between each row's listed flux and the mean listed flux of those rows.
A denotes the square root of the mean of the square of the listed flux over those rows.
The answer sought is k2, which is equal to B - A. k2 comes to -33.3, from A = 34.8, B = 1.6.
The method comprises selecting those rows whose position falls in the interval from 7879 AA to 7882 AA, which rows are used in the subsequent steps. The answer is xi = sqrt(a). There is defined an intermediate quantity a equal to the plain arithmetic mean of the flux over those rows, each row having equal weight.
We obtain 5.82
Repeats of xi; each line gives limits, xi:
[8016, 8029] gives 5.92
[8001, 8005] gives 6.04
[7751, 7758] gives 5.99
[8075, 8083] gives 5.88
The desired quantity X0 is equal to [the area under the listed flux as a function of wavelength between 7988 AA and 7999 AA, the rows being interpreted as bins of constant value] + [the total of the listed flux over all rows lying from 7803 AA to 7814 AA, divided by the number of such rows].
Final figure 420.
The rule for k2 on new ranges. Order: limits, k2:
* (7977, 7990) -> -35.2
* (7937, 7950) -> -32.8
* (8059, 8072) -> -35.0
